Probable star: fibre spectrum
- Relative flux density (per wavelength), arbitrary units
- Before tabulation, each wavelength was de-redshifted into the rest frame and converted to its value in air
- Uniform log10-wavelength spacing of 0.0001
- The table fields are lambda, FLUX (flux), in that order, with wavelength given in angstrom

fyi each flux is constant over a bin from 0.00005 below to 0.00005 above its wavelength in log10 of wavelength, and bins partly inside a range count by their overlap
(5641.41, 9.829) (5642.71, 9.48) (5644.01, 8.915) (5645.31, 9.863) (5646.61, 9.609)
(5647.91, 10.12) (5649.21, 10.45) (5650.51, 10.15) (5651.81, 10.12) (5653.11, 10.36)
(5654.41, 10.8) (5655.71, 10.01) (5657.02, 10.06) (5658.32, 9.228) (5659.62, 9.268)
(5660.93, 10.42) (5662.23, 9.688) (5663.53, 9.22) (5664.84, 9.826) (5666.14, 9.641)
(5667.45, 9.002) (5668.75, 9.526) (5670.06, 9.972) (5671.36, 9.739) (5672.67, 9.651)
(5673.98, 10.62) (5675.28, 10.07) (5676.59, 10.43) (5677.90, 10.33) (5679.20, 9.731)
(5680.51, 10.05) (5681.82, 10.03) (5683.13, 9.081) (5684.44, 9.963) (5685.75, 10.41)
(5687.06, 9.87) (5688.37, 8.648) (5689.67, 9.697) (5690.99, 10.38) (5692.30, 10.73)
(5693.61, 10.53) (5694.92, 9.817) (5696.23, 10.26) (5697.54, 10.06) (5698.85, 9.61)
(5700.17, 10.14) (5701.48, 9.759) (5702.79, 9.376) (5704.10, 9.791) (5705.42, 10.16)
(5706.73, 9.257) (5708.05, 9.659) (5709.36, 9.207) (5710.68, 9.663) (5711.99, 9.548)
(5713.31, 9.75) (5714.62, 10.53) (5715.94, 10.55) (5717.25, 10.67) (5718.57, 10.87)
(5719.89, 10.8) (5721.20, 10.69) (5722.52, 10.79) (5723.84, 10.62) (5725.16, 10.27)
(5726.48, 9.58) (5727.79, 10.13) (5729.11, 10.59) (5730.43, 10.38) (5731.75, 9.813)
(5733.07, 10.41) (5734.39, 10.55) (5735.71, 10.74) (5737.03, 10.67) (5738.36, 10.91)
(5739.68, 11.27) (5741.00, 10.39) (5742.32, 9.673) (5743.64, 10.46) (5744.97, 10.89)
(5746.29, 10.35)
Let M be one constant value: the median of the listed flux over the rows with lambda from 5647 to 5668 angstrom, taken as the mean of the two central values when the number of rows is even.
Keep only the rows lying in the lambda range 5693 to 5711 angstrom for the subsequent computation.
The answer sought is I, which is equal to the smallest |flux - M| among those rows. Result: 0.025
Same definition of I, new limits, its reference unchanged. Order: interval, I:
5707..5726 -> 0.235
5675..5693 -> 0.005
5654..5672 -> 0.025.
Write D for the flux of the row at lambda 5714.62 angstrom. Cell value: 10.53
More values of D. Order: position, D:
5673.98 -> 10.62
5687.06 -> 9.87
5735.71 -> 10.74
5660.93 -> 10.42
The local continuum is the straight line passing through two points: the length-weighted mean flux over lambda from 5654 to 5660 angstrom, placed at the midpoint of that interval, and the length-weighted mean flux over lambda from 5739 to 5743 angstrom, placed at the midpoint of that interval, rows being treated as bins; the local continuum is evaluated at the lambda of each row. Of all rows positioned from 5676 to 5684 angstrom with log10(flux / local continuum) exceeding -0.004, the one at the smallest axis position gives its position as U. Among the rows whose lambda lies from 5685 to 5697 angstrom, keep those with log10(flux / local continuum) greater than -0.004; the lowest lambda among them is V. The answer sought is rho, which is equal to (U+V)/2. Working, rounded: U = 5676.59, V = 5685.75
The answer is 5681.2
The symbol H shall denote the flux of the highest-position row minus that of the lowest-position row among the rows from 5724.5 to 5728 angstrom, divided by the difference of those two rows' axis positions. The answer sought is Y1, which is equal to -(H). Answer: 0.05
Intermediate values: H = -0.05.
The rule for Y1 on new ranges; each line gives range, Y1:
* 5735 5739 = -0.06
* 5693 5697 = 0.10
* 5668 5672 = -0.08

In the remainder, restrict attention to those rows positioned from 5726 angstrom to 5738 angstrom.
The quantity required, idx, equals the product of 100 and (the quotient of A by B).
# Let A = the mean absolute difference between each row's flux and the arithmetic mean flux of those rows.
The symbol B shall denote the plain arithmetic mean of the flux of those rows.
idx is 3.1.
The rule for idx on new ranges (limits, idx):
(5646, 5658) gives 2.3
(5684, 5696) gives 4.5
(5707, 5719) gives 5.4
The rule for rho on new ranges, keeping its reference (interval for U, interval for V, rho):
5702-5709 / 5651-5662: 5678.6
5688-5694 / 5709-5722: 5702.8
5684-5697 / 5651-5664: 5668.8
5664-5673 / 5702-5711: 5687.7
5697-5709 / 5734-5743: 5717.3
